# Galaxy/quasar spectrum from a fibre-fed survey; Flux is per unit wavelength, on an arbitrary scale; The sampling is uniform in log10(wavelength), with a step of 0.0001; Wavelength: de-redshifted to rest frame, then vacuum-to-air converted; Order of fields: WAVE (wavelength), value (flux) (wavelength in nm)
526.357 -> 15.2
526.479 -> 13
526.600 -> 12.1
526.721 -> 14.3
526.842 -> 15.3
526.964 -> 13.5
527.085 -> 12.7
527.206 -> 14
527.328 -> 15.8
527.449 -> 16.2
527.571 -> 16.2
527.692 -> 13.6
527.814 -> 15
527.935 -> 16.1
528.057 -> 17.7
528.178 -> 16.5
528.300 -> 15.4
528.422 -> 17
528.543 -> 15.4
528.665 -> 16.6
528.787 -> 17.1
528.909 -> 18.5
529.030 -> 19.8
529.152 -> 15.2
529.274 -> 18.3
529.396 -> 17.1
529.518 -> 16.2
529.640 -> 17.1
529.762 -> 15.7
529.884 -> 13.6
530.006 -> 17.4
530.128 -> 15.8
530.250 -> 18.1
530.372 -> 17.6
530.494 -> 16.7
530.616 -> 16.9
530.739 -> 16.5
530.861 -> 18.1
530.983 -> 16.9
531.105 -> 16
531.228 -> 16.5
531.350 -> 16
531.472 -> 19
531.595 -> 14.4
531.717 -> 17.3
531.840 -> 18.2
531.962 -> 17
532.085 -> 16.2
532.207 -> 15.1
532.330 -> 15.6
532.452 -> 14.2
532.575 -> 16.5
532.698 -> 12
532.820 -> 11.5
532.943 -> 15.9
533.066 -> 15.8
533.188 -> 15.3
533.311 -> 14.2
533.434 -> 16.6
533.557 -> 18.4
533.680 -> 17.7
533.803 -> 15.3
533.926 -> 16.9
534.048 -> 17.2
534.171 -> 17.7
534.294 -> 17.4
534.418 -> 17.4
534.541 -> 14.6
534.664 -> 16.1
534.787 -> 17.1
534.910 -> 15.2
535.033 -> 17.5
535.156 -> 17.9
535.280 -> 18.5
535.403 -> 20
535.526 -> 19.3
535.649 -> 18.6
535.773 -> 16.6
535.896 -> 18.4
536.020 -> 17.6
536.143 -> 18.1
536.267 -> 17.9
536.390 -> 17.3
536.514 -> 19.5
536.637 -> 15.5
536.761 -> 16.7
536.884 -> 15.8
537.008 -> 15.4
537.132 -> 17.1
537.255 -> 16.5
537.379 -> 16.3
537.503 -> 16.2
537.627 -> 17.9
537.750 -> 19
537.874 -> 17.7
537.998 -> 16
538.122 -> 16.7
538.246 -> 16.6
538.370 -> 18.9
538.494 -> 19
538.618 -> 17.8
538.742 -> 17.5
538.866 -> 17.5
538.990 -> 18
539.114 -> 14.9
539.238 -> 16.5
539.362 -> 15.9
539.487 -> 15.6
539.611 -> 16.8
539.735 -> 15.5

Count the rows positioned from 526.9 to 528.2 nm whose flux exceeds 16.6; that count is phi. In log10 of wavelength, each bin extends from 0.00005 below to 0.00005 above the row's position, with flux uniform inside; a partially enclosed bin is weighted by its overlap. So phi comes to 1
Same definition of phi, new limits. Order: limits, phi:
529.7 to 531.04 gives 7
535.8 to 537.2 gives 8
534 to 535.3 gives 8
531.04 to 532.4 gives 4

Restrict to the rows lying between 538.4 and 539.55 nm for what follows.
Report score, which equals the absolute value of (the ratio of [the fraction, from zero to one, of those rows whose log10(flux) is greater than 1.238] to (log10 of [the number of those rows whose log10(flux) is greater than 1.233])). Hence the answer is 0.79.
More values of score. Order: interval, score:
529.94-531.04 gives 0.74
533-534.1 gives 0.47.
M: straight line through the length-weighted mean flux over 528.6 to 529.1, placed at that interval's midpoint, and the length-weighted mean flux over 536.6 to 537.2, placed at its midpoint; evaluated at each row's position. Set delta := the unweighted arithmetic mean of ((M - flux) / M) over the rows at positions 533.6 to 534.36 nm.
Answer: -0.02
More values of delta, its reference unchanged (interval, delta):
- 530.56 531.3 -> 0.04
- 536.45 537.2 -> -0.03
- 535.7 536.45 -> -0.08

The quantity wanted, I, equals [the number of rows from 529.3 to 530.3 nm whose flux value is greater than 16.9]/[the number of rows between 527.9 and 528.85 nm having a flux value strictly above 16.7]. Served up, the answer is 1.33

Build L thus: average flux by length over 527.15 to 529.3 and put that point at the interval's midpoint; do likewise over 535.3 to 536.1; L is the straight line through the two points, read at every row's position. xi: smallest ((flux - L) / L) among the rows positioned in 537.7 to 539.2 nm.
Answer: -0.23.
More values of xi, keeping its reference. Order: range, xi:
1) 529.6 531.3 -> -0.19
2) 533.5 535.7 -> -0.19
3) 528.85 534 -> -0.35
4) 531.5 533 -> -0.35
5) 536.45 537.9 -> -0.18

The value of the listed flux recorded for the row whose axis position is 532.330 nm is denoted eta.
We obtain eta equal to 15.6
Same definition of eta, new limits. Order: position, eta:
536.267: 17.9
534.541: 14.6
